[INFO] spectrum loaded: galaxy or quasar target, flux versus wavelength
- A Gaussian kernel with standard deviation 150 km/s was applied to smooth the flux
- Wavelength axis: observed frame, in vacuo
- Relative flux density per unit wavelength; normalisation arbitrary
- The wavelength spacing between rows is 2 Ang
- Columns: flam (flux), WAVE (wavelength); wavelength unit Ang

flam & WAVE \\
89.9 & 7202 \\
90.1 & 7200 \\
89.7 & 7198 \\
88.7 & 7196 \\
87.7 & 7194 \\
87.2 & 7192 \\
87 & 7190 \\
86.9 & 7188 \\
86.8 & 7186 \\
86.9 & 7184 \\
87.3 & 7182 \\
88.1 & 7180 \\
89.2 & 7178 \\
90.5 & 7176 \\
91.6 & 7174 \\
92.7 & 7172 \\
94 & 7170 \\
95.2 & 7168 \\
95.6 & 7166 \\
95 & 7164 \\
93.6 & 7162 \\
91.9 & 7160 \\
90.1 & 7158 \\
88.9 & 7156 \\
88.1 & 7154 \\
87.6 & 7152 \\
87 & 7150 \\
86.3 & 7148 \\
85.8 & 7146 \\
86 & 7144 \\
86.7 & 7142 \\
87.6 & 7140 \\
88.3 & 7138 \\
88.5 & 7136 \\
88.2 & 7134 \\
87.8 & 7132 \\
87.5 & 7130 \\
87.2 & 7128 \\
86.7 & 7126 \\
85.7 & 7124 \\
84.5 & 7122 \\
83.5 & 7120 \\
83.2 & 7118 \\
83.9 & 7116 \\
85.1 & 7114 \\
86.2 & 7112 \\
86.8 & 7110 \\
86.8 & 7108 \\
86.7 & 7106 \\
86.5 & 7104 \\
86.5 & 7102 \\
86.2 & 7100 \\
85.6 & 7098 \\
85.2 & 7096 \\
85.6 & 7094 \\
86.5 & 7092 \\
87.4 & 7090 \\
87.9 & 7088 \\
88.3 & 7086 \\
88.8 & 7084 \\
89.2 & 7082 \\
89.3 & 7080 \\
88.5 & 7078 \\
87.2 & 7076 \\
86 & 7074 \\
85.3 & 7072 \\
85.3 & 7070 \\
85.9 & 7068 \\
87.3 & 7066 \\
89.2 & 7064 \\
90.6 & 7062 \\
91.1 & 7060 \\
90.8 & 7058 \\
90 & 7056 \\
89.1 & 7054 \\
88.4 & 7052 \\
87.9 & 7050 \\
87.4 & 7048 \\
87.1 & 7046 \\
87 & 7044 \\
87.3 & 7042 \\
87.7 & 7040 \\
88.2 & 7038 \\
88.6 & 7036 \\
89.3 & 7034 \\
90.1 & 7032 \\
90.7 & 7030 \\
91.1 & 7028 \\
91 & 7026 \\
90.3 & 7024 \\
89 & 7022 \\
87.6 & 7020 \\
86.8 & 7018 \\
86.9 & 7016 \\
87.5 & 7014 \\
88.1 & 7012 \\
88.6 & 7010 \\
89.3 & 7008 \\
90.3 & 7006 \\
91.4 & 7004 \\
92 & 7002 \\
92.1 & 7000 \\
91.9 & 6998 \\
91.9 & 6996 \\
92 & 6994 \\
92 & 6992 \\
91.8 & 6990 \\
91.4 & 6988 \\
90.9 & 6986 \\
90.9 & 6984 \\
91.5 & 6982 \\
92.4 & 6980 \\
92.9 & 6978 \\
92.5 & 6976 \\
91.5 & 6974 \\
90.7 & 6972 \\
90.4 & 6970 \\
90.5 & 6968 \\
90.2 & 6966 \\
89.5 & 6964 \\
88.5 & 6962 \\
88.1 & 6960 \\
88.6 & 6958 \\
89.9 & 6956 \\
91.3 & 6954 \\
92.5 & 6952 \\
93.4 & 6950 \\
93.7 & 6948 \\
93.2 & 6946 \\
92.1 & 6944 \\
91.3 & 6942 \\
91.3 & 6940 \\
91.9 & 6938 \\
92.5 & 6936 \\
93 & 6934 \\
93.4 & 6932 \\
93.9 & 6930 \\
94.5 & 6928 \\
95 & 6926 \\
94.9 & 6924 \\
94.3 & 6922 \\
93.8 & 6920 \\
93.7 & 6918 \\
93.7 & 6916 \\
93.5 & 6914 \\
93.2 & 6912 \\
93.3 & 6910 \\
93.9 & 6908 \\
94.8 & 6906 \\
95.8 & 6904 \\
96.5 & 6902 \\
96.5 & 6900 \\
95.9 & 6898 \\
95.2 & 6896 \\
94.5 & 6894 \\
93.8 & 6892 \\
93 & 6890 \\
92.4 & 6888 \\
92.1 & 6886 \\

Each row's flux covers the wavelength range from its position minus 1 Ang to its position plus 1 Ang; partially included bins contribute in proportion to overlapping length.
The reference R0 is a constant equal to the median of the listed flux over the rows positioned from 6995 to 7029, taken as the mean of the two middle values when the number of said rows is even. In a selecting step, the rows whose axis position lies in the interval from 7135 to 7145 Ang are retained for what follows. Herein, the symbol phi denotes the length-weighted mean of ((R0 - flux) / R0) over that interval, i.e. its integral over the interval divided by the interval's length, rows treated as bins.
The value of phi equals 0.032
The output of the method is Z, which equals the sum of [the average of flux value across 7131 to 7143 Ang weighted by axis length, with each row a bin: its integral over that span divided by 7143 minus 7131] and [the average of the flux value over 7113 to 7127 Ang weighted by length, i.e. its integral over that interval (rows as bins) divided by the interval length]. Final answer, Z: 173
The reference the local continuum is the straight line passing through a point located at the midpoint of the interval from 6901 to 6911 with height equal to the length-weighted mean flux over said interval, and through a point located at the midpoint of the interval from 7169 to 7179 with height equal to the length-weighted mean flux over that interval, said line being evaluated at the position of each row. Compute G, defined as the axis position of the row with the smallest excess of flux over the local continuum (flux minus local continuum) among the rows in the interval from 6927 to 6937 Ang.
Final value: 6936 Ang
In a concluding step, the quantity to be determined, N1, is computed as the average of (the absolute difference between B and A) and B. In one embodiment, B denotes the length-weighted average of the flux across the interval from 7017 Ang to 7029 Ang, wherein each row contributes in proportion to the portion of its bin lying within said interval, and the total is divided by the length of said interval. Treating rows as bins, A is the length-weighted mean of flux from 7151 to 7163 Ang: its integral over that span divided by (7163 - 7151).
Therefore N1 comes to 45.0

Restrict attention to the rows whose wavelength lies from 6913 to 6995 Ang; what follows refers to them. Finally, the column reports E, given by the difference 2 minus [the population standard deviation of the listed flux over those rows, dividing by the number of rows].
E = 0.3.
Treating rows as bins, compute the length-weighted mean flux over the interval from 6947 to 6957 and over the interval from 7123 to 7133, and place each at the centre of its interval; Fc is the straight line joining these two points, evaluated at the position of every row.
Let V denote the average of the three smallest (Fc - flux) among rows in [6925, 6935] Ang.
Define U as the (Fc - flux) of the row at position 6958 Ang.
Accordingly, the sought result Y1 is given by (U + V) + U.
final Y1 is 5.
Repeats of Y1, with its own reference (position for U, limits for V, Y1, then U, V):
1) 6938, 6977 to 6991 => 0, 0.7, -1.1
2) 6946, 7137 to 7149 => -3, -0.9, -0.9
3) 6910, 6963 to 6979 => -1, 0.1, -0.8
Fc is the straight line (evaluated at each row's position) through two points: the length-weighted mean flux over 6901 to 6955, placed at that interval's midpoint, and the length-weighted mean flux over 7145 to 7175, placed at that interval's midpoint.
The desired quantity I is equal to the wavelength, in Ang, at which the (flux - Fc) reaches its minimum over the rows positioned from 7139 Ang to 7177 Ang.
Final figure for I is 7146 Ang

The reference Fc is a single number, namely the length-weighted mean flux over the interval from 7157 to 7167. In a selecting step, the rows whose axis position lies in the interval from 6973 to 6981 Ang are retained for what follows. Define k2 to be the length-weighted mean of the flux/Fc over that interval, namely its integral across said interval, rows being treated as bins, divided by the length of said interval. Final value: 0.99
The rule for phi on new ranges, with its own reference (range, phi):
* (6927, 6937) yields -0.035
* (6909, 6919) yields -0.035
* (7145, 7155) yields 0.037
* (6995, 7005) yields -0.017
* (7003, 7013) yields 0.008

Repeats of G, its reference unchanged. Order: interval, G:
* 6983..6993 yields 6984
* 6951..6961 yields 6960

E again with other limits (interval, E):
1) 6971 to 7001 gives 1.4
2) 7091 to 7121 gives 0.8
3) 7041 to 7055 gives 1.3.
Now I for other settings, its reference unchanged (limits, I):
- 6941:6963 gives 6960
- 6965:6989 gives 6966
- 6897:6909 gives 6908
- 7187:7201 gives 7188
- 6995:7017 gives 7016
